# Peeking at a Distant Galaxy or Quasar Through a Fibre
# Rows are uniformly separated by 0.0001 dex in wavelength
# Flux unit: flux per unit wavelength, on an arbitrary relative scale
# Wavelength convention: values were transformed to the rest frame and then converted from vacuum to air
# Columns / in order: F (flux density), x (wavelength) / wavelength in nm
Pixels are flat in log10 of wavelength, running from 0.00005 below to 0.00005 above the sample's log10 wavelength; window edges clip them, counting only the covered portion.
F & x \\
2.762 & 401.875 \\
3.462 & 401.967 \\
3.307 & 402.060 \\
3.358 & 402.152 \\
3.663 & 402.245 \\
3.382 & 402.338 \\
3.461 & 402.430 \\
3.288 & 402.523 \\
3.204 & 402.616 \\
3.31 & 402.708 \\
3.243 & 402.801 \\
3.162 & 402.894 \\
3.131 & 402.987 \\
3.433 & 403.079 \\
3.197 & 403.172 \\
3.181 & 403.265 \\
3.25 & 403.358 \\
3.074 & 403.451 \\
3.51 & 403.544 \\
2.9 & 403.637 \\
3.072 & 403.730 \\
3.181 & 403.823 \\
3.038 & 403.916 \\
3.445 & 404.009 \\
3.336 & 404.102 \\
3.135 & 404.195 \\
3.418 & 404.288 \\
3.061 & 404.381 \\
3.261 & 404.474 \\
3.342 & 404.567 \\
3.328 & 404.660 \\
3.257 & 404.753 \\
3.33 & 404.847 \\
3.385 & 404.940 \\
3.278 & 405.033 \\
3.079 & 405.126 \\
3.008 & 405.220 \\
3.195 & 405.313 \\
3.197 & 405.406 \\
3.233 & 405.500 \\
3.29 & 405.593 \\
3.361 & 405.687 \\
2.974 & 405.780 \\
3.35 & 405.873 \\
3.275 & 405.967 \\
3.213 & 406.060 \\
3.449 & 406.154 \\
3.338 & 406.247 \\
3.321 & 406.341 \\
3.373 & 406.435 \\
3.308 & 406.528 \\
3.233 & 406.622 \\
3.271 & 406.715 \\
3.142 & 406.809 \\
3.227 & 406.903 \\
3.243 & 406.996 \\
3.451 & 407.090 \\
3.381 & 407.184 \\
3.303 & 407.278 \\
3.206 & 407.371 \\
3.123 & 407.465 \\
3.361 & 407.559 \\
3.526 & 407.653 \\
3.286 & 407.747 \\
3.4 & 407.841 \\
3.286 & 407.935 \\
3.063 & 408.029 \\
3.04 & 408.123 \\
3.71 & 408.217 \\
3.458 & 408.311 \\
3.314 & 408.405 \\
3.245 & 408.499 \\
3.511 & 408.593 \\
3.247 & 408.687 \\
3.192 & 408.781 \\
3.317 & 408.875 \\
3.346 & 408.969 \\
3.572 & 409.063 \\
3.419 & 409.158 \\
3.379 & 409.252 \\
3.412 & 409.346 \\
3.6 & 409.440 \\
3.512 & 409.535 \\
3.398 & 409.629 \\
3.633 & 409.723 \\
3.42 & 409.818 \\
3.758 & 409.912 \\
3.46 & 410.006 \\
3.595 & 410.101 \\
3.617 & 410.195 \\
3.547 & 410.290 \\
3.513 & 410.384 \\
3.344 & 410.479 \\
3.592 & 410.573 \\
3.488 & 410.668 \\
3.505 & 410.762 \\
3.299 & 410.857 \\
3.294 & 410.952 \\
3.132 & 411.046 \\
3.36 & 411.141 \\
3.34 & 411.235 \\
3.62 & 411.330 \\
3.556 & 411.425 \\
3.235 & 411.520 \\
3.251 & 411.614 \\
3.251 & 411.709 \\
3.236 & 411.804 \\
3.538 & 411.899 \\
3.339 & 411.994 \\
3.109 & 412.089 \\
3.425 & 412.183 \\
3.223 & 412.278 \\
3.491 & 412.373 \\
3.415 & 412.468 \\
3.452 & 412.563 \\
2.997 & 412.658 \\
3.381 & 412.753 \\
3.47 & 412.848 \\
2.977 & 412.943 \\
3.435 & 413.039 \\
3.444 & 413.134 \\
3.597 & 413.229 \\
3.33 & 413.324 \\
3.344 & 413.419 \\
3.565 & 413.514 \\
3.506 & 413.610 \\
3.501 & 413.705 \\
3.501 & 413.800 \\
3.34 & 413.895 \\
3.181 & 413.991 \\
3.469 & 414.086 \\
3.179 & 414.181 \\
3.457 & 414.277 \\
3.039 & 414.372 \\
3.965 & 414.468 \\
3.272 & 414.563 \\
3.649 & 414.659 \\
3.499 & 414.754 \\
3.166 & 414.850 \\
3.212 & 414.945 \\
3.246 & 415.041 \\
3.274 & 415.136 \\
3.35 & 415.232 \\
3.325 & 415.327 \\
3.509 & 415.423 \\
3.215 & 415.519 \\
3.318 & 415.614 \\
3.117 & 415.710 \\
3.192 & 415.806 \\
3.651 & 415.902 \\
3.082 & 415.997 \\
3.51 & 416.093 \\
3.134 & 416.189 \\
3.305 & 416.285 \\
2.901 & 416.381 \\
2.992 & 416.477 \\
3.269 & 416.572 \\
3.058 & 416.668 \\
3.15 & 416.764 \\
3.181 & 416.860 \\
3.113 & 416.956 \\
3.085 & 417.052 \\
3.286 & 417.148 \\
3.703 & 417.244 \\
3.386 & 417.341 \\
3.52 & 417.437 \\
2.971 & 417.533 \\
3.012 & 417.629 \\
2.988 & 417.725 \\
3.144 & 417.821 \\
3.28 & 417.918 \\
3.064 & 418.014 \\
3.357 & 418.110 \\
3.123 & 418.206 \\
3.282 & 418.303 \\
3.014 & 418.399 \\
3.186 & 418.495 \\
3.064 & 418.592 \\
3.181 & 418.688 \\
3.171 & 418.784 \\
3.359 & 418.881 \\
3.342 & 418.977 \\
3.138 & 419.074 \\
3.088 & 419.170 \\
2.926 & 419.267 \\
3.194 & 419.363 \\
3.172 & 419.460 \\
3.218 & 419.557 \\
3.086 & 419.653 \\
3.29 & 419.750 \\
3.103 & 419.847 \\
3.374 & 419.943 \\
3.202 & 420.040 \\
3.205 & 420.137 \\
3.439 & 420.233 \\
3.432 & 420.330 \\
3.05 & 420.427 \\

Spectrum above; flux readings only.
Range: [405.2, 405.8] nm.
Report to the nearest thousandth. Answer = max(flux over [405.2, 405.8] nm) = 3.361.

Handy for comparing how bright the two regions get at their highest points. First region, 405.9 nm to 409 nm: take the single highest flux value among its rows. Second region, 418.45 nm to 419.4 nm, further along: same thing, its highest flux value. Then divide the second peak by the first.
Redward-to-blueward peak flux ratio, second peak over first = 0.91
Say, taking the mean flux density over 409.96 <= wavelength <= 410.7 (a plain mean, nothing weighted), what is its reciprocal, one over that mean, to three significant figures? 0.284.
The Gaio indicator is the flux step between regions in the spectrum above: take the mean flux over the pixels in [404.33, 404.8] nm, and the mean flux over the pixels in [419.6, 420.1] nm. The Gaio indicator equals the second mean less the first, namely -0.04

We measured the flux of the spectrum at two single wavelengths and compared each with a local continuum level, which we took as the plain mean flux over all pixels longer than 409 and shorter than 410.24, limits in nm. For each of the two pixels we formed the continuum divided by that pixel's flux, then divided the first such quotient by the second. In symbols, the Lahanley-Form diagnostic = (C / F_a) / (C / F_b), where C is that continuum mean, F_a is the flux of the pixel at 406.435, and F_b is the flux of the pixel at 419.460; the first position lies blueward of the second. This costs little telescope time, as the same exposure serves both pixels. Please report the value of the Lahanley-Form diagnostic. 0.94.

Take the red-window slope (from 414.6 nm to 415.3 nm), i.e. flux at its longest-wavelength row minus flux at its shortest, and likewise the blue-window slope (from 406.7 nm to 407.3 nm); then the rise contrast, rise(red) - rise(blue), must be -0.33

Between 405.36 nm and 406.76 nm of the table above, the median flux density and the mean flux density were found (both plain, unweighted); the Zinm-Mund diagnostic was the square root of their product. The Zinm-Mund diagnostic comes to 3.285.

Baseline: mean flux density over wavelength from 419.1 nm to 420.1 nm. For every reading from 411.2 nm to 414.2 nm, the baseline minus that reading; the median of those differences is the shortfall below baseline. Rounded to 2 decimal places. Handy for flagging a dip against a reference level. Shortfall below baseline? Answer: -0.23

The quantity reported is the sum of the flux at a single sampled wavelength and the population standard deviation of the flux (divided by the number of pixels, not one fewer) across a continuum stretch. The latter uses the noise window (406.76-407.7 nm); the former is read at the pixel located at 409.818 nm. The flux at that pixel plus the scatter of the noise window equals 3.55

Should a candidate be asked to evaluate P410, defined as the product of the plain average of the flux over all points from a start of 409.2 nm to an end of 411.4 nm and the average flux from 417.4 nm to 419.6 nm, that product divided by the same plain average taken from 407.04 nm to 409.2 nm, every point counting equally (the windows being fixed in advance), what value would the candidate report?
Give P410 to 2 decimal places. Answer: 3.29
